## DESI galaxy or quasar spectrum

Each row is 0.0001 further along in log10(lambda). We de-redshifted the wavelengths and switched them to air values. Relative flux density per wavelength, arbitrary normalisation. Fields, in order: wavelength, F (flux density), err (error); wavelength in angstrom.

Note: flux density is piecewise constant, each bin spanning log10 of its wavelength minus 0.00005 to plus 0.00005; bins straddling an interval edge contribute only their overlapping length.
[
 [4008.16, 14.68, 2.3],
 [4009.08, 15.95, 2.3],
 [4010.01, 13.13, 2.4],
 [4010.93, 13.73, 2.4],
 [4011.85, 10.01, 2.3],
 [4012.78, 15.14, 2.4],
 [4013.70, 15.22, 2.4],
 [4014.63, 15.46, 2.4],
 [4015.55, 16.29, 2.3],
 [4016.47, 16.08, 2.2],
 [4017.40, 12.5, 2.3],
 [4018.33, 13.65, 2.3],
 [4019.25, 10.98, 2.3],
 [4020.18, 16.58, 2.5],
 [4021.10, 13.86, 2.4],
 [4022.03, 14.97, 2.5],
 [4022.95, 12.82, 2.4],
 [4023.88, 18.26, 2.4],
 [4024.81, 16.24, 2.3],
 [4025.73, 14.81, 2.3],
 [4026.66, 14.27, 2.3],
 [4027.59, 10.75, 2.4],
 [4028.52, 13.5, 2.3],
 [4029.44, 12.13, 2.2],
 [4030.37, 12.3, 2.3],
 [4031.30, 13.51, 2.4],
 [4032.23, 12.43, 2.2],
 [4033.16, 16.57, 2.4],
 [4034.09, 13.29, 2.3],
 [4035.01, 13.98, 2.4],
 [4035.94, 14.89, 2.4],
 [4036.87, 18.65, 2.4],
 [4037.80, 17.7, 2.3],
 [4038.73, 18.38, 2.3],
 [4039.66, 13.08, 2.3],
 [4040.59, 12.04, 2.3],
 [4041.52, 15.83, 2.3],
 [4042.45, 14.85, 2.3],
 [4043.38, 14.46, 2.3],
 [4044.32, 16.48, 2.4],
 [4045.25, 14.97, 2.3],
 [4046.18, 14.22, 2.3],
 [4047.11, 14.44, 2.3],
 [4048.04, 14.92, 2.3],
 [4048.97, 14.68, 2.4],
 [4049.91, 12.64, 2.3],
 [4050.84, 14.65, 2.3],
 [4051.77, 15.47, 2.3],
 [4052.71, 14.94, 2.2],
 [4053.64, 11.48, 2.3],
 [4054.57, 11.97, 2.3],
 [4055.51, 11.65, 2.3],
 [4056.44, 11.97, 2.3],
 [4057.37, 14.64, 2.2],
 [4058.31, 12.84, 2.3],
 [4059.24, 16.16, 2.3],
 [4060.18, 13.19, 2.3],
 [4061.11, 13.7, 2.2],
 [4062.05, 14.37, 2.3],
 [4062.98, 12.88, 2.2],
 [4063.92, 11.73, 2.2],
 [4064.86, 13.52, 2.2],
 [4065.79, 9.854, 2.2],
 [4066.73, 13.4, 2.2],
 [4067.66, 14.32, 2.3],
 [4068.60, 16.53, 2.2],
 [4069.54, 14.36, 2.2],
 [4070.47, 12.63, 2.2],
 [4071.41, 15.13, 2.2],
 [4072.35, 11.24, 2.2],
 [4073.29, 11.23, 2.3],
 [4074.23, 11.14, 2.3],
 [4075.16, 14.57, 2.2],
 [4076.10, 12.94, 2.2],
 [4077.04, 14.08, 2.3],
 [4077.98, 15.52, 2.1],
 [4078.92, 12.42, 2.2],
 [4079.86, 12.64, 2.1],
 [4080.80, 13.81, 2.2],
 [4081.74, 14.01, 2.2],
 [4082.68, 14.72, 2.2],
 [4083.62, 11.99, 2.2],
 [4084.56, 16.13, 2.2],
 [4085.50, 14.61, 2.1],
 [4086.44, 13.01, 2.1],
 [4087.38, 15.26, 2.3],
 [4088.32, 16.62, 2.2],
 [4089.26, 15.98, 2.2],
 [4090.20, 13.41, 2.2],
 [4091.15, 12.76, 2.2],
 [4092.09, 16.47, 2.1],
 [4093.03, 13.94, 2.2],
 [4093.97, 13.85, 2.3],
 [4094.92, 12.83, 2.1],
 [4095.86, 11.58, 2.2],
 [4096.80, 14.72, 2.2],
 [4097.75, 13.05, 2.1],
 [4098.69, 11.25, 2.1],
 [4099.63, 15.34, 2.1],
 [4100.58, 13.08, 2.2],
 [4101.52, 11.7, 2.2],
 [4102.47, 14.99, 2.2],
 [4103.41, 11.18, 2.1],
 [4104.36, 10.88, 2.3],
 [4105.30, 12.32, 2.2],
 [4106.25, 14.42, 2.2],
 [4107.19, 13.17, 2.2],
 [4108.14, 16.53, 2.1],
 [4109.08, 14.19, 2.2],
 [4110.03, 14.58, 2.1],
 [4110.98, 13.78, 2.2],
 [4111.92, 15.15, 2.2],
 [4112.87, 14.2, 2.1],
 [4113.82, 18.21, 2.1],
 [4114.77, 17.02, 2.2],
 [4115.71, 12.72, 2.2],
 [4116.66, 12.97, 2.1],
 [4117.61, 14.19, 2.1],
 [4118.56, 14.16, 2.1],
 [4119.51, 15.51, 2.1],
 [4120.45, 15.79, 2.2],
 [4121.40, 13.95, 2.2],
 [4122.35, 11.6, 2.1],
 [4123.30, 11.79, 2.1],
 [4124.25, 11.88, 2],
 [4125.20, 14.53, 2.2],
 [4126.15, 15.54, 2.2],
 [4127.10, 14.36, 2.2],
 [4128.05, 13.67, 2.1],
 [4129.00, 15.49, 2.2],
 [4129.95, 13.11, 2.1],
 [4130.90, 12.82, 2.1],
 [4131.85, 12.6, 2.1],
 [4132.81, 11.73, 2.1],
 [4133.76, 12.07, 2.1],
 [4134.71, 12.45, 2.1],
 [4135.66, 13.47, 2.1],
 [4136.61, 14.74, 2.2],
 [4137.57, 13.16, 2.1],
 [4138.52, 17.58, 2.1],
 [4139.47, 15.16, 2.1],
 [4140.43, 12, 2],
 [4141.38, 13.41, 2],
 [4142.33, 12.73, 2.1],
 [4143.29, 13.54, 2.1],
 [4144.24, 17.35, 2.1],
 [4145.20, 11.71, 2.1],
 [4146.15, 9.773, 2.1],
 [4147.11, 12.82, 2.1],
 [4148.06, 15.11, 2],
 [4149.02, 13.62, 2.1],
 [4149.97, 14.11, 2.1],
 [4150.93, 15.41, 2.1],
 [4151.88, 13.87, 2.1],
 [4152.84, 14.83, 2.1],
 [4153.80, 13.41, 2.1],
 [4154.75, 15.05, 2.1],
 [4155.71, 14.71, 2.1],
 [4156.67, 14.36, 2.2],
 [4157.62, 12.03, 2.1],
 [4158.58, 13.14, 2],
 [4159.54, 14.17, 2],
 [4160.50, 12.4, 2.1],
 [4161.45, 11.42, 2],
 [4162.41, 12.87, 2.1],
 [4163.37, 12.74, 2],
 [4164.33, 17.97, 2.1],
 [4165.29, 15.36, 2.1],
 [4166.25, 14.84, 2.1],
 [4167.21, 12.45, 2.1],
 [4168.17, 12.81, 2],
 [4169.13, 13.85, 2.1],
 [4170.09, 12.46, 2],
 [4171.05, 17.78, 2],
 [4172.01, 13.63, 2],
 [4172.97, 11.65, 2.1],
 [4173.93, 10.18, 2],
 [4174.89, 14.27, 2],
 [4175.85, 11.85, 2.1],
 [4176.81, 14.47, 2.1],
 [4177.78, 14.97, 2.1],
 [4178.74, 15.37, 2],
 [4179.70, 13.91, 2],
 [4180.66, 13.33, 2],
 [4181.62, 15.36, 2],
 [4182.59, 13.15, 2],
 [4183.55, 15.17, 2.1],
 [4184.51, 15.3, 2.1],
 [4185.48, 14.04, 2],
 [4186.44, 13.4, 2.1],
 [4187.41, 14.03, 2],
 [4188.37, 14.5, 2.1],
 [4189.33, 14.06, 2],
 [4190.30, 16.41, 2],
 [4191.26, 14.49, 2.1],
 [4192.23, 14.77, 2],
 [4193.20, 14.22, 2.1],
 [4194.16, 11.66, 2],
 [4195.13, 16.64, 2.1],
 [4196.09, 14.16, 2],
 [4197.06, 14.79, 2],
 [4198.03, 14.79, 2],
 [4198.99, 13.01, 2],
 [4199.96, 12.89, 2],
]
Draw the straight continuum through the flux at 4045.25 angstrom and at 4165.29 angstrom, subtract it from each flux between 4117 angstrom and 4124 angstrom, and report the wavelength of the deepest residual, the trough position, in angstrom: 4122.35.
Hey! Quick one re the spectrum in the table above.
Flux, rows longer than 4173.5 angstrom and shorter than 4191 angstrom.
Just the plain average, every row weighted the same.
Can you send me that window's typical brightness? 14.1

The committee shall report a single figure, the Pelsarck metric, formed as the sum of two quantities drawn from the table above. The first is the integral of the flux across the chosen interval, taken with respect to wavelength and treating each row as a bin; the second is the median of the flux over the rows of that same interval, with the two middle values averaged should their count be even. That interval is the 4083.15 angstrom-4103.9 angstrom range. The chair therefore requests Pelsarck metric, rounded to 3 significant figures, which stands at 300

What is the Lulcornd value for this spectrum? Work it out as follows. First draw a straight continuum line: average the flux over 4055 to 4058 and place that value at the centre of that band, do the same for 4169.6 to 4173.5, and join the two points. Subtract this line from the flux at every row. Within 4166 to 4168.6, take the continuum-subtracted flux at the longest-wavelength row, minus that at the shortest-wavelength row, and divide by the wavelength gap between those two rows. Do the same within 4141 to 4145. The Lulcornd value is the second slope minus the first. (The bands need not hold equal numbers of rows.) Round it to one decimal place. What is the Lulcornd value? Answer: 2.4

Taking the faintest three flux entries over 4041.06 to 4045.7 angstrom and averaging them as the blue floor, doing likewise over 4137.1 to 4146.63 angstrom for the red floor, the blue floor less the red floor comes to 3.6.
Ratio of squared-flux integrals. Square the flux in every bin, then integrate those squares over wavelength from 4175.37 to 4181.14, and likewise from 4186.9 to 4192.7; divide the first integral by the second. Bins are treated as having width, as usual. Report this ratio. 0.90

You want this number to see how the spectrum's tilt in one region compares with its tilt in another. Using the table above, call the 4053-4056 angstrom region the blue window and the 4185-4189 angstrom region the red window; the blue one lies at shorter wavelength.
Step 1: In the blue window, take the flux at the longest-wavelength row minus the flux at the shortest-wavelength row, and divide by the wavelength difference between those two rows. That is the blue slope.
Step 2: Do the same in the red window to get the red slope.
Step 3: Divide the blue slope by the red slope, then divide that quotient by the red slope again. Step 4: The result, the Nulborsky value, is 3.6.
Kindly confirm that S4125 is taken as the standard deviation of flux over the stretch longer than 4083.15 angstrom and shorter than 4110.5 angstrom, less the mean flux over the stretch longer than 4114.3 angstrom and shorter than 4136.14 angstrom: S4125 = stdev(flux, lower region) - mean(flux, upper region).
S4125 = -11.9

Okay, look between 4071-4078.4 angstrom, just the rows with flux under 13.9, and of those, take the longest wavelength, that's 4076.10 angstrom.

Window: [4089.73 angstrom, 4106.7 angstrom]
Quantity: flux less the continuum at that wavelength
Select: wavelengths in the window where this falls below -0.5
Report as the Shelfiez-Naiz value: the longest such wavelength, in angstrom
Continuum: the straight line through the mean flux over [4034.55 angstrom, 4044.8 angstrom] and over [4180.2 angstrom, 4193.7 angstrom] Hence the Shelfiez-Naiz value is 4106.25 angstrom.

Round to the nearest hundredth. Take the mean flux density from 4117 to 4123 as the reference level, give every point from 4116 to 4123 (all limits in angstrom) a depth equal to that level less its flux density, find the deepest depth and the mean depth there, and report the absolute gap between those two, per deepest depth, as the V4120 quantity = 0.93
